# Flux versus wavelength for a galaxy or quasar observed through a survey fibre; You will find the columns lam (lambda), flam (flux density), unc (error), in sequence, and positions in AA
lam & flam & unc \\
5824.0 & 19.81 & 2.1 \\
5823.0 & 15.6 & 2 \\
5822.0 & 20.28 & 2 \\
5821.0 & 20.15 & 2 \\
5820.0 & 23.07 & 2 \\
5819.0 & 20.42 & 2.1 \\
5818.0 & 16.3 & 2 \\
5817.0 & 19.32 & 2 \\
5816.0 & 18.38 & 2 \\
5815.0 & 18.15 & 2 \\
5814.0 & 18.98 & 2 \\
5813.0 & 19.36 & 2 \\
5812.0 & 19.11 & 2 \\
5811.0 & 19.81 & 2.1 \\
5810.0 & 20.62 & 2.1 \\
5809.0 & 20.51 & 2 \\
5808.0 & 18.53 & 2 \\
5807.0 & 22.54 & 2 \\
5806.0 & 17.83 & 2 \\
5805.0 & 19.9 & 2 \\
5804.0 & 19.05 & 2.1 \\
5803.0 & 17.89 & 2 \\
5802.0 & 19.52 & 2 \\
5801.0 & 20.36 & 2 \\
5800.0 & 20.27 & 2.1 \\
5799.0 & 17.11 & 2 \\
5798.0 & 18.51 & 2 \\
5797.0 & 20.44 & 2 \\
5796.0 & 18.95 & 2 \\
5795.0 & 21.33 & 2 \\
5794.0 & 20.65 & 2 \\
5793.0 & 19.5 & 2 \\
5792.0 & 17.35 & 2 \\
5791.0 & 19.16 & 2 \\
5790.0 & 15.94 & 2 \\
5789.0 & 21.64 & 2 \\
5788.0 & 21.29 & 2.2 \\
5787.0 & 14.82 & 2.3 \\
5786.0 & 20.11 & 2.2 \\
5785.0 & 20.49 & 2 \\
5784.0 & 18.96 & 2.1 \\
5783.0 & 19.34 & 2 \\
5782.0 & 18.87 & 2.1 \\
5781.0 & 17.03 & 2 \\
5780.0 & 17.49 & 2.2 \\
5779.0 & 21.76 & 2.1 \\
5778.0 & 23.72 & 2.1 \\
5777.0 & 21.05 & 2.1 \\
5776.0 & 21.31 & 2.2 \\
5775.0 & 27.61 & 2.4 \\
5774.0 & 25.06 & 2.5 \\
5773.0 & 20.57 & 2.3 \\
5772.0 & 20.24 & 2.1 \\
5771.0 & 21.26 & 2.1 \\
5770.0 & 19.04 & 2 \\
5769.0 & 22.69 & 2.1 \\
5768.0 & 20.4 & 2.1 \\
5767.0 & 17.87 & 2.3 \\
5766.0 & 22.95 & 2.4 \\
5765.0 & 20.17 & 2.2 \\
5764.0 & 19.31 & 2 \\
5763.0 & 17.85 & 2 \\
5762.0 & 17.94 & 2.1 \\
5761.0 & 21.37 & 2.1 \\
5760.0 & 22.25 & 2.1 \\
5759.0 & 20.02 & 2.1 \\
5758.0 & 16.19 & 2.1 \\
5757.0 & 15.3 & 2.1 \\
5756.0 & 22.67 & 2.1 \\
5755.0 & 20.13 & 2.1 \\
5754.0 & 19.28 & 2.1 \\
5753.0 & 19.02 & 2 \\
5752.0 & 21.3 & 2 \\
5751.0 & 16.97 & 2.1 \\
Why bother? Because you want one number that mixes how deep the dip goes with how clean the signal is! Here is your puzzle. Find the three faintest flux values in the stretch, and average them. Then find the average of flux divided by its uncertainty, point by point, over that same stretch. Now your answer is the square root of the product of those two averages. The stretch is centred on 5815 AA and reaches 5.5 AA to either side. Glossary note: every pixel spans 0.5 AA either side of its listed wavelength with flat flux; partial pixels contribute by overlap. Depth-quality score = 13.0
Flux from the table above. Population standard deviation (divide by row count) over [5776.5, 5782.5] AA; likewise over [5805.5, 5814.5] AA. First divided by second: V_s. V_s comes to 1.8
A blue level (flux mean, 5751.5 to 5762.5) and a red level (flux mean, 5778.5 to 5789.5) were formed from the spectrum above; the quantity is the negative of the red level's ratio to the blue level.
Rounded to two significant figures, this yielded -0.98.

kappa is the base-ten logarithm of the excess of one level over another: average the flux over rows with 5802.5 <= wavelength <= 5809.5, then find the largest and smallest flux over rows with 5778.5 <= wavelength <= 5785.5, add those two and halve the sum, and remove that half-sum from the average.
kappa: -1.2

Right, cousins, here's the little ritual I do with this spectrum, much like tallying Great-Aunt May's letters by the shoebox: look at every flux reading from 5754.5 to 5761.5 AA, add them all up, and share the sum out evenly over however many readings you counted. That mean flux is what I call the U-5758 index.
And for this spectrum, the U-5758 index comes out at 19.7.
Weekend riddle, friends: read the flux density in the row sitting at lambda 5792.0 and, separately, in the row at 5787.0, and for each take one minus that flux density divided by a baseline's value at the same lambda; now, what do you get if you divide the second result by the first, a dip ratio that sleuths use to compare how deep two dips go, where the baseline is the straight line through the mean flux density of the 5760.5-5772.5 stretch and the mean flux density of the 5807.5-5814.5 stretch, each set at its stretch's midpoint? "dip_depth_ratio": 2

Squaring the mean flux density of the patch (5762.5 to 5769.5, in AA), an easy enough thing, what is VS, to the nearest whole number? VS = 407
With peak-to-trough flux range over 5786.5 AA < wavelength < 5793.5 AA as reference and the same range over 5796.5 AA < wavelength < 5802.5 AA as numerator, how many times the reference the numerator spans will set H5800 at 0.49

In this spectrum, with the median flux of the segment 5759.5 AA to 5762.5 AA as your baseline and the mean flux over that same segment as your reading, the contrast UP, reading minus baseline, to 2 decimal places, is -0.85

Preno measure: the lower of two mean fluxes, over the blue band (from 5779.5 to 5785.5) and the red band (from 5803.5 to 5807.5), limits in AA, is 18.7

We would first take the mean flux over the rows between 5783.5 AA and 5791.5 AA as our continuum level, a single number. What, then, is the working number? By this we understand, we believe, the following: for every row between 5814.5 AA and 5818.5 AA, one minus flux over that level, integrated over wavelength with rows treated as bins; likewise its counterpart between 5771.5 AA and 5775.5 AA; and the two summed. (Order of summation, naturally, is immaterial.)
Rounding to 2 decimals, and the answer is -0.69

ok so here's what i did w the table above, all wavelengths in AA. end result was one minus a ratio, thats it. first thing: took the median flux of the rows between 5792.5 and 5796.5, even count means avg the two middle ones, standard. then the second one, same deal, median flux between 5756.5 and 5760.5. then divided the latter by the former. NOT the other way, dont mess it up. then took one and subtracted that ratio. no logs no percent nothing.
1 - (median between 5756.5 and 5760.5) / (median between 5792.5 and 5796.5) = 0.10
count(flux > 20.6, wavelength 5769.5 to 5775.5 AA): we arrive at 3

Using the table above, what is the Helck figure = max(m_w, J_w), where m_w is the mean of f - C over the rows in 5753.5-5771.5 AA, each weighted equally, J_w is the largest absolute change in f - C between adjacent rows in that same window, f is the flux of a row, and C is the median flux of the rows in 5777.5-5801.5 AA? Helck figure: 7.37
